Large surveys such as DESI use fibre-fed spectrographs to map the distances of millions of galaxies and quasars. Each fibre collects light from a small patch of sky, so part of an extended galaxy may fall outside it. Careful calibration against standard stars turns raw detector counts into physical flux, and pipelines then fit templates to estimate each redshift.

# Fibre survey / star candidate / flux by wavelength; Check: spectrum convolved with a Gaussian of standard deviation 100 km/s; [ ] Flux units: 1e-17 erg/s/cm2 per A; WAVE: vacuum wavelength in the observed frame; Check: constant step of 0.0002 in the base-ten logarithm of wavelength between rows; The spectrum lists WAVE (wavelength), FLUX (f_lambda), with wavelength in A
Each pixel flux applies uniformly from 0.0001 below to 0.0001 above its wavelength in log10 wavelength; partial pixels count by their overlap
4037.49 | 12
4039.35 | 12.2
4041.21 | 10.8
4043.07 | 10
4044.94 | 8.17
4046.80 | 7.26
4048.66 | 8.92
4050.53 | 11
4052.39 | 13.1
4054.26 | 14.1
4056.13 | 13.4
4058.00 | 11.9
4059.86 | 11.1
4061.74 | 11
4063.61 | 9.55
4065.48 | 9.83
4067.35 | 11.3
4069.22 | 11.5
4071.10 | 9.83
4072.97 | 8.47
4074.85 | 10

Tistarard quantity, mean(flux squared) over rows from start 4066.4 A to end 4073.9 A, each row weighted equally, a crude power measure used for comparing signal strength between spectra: 107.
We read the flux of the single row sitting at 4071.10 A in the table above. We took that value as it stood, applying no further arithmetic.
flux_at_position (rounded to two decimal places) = 9.83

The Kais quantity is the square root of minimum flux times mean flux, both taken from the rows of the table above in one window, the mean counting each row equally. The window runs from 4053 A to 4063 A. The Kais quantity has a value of 11.6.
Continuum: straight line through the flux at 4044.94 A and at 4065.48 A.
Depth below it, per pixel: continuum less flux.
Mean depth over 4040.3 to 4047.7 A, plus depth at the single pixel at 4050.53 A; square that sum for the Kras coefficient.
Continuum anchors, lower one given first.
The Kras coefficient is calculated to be 11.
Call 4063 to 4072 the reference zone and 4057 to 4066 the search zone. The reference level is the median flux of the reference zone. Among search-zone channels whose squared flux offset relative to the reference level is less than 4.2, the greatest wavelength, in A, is 4065.48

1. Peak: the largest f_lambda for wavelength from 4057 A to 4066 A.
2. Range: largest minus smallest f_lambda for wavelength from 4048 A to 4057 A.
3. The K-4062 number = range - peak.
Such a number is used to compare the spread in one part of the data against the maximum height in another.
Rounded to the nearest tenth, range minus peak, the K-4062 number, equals -6.7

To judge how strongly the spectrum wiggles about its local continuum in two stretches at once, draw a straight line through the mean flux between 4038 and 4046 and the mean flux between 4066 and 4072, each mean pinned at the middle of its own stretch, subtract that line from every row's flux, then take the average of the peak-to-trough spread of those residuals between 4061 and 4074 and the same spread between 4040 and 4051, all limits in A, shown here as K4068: 3.39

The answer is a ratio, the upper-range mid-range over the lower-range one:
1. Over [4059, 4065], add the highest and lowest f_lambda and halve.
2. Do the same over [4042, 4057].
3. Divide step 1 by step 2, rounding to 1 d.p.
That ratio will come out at 1.0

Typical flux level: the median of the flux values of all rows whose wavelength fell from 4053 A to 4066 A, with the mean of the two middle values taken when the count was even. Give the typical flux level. 11.1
